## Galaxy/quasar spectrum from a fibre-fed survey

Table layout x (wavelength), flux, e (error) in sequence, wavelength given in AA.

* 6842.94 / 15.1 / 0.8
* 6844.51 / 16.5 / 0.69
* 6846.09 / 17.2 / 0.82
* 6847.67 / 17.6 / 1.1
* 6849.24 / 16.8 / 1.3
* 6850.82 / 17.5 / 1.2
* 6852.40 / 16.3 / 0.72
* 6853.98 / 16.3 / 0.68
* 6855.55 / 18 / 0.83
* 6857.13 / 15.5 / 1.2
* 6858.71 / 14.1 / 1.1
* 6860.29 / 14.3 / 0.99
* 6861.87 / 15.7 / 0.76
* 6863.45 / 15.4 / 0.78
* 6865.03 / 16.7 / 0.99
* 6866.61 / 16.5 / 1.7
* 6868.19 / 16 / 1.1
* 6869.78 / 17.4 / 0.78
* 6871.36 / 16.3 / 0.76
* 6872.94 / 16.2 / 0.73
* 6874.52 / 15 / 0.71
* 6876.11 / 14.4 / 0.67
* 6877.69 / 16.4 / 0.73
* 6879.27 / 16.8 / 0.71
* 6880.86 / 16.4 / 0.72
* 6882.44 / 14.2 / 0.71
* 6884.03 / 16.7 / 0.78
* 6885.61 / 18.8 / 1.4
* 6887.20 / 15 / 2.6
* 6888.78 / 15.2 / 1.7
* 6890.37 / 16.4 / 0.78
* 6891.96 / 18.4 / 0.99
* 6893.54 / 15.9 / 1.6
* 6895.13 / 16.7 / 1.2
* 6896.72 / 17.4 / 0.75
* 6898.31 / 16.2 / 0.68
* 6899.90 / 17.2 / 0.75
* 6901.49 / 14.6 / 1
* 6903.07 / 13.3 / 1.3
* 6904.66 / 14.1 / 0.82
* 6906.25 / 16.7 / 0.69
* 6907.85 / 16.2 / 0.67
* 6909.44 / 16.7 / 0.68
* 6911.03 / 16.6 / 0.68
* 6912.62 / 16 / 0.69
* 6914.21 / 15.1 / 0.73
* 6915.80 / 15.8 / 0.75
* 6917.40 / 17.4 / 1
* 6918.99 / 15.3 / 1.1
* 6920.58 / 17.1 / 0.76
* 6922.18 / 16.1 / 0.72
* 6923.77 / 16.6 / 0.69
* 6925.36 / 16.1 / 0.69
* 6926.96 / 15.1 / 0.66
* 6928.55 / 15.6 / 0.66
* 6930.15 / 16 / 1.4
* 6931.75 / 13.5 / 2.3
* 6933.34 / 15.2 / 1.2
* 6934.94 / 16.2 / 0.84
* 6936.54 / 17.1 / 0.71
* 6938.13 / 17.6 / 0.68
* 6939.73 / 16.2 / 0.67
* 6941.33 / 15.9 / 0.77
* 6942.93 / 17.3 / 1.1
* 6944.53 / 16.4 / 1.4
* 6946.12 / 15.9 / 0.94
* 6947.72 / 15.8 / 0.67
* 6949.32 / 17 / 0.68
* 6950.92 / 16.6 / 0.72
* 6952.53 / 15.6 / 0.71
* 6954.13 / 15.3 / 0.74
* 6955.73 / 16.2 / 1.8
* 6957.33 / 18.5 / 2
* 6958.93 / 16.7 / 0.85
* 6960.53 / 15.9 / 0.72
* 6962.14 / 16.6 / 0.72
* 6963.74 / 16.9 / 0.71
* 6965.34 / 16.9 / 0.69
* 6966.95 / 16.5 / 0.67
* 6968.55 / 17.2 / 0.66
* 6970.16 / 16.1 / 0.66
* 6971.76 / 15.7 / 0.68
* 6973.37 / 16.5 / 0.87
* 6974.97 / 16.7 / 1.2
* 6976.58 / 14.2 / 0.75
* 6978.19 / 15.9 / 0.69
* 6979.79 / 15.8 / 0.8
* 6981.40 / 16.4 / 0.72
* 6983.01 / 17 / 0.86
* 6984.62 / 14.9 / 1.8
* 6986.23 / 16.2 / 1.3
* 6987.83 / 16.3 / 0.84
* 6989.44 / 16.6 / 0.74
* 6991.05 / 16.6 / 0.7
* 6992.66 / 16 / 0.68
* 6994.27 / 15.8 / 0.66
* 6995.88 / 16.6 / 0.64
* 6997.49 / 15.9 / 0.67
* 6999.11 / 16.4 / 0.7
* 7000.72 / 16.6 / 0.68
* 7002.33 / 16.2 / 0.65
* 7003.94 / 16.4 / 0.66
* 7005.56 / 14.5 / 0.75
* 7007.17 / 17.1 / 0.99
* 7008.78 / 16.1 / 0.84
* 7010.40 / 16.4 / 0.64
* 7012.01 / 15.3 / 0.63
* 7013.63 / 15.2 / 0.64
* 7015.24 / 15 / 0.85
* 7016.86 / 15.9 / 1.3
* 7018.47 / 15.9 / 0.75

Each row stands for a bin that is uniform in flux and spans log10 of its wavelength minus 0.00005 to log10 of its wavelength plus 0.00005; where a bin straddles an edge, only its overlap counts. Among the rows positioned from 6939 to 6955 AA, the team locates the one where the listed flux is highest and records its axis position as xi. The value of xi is 6942.93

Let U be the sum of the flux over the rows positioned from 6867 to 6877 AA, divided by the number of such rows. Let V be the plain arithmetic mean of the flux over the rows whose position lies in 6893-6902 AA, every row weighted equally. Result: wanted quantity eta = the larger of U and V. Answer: 16.3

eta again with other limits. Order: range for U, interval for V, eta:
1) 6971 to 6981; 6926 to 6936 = 15.8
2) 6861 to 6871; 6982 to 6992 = 16.3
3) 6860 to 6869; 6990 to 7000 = 16.2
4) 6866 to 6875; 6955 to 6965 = 16.8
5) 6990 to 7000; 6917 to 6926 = 16.4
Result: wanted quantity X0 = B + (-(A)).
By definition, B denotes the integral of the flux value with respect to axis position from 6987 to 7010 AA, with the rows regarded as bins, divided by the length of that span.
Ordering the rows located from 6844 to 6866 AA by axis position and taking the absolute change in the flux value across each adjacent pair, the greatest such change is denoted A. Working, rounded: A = 2.5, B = 16.2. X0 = 13.7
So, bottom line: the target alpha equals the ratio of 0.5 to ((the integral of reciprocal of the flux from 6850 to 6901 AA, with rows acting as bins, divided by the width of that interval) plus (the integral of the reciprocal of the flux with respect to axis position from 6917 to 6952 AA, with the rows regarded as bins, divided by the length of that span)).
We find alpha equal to 4.031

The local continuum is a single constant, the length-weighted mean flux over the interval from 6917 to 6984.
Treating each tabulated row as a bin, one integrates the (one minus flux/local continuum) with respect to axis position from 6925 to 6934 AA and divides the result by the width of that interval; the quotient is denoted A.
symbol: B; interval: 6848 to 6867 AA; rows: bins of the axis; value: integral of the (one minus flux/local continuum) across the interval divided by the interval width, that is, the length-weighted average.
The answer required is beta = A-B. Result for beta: 0.06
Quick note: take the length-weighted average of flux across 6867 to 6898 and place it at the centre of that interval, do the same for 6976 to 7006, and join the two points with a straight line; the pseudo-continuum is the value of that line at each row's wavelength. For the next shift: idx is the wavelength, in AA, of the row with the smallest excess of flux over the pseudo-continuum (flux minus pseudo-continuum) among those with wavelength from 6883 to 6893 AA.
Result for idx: 6887.20 AA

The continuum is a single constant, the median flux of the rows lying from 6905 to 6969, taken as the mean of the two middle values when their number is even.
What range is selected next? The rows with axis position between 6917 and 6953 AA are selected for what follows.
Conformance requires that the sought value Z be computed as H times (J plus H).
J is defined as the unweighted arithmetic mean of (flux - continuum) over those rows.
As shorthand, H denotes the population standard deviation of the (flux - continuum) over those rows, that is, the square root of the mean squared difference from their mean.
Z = 0.8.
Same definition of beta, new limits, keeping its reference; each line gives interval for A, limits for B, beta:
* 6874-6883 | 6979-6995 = 0.04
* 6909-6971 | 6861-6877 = -0.02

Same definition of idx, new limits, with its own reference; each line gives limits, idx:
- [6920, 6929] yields 6926.96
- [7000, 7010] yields 7005.56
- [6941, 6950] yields 6947.72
